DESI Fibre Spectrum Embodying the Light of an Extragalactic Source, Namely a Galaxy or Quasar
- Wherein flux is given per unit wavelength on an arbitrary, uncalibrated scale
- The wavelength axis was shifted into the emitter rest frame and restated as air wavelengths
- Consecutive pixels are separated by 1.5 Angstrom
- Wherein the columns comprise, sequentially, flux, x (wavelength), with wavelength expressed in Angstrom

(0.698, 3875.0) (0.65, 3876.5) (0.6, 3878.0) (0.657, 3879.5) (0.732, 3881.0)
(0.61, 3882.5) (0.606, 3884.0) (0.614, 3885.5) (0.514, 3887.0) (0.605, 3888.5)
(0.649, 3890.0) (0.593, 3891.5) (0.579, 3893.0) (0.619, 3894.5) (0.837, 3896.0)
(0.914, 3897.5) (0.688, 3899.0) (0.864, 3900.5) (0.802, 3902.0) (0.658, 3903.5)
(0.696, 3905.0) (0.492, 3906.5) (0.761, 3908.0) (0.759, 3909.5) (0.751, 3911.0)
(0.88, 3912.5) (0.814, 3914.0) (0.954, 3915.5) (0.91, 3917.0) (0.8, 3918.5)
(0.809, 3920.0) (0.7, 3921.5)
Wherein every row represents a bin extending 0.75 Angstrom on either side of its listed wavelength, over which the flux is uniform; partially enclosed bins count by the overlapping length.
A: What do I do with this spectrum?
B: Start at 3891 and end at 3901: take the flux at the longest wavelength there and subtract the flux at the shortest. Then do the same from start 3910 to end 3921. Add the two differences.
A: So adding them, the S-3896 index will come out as 0.33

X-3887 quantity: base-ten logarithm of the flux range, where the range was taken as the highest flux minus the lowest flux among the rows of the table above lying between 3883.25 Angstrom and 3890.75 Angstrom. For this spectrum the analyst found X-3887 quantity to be -0.87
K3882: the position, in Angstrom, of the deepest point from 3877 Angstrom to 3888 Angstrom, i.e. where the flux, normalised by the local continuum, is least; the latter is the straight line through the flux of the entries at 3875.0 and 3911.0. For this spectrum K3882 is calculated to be 3887.0 Angstrom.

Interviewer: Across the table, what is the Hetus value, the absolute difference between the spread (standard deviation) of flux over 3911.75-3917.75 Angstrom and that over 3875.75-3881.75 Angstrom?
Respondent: 0.004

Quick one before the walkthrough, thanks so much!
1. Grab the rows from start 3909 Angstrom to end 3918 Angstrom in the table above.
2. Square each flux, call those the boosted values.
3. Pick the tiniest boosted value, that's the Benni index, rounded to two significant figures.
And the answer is 0.56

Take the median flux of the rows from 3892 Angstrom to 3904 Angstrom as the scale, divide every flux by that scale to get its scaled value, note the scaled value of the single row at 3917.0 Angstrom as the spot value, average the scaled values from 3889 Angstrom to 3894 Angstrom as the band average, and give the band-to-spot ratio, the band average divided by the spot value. 0.67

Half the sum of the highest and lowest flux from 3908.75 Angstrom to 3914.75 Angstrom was 0.82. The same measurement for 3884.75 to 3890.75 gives 0.58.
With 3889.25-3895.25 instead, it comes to 0.61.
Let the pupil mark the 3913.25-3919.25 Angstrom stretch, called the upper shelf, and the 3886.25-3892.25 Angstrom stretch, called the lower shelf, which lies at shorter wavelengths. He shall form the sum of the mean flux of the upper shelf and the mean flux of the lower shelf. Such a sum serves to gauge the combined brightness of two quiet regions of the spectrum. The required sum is 1.46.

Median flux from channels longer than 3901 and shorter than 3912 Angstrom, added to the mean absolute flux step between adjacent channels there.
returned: 0.86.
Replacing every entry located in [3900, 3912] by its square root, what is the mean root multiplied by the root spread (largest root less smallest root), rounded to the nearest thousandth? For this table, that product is 0.193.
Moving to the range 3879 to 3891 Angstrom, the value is 0.109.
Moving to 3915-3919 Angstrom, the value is 0.078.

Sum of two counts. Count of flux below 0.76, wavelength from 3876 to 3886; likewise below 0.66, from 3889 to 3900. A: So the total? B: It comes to 11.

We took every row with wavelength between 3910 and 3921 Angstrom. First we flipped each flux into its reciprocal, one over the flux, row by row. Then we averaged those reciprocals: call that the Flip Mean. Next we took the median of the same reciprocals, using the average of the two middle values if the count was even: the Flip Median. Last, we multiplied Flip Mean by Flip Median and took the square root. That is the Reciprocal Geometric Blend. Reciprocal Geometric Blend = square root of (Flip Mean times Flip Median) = 1.21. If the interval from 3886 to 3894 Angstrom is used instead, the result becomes 1.70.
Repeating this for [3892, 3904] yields 1.36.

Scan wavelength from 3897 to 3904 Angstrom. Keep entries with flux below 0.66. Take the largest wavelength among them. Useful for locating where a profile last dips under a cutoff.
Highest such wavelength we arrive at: 3903.5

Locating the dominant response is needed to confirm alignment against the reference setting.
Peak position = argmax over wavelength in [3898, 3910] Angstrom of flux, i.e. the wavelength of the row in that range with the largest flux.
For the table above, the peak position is 3900.5 Angstrom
